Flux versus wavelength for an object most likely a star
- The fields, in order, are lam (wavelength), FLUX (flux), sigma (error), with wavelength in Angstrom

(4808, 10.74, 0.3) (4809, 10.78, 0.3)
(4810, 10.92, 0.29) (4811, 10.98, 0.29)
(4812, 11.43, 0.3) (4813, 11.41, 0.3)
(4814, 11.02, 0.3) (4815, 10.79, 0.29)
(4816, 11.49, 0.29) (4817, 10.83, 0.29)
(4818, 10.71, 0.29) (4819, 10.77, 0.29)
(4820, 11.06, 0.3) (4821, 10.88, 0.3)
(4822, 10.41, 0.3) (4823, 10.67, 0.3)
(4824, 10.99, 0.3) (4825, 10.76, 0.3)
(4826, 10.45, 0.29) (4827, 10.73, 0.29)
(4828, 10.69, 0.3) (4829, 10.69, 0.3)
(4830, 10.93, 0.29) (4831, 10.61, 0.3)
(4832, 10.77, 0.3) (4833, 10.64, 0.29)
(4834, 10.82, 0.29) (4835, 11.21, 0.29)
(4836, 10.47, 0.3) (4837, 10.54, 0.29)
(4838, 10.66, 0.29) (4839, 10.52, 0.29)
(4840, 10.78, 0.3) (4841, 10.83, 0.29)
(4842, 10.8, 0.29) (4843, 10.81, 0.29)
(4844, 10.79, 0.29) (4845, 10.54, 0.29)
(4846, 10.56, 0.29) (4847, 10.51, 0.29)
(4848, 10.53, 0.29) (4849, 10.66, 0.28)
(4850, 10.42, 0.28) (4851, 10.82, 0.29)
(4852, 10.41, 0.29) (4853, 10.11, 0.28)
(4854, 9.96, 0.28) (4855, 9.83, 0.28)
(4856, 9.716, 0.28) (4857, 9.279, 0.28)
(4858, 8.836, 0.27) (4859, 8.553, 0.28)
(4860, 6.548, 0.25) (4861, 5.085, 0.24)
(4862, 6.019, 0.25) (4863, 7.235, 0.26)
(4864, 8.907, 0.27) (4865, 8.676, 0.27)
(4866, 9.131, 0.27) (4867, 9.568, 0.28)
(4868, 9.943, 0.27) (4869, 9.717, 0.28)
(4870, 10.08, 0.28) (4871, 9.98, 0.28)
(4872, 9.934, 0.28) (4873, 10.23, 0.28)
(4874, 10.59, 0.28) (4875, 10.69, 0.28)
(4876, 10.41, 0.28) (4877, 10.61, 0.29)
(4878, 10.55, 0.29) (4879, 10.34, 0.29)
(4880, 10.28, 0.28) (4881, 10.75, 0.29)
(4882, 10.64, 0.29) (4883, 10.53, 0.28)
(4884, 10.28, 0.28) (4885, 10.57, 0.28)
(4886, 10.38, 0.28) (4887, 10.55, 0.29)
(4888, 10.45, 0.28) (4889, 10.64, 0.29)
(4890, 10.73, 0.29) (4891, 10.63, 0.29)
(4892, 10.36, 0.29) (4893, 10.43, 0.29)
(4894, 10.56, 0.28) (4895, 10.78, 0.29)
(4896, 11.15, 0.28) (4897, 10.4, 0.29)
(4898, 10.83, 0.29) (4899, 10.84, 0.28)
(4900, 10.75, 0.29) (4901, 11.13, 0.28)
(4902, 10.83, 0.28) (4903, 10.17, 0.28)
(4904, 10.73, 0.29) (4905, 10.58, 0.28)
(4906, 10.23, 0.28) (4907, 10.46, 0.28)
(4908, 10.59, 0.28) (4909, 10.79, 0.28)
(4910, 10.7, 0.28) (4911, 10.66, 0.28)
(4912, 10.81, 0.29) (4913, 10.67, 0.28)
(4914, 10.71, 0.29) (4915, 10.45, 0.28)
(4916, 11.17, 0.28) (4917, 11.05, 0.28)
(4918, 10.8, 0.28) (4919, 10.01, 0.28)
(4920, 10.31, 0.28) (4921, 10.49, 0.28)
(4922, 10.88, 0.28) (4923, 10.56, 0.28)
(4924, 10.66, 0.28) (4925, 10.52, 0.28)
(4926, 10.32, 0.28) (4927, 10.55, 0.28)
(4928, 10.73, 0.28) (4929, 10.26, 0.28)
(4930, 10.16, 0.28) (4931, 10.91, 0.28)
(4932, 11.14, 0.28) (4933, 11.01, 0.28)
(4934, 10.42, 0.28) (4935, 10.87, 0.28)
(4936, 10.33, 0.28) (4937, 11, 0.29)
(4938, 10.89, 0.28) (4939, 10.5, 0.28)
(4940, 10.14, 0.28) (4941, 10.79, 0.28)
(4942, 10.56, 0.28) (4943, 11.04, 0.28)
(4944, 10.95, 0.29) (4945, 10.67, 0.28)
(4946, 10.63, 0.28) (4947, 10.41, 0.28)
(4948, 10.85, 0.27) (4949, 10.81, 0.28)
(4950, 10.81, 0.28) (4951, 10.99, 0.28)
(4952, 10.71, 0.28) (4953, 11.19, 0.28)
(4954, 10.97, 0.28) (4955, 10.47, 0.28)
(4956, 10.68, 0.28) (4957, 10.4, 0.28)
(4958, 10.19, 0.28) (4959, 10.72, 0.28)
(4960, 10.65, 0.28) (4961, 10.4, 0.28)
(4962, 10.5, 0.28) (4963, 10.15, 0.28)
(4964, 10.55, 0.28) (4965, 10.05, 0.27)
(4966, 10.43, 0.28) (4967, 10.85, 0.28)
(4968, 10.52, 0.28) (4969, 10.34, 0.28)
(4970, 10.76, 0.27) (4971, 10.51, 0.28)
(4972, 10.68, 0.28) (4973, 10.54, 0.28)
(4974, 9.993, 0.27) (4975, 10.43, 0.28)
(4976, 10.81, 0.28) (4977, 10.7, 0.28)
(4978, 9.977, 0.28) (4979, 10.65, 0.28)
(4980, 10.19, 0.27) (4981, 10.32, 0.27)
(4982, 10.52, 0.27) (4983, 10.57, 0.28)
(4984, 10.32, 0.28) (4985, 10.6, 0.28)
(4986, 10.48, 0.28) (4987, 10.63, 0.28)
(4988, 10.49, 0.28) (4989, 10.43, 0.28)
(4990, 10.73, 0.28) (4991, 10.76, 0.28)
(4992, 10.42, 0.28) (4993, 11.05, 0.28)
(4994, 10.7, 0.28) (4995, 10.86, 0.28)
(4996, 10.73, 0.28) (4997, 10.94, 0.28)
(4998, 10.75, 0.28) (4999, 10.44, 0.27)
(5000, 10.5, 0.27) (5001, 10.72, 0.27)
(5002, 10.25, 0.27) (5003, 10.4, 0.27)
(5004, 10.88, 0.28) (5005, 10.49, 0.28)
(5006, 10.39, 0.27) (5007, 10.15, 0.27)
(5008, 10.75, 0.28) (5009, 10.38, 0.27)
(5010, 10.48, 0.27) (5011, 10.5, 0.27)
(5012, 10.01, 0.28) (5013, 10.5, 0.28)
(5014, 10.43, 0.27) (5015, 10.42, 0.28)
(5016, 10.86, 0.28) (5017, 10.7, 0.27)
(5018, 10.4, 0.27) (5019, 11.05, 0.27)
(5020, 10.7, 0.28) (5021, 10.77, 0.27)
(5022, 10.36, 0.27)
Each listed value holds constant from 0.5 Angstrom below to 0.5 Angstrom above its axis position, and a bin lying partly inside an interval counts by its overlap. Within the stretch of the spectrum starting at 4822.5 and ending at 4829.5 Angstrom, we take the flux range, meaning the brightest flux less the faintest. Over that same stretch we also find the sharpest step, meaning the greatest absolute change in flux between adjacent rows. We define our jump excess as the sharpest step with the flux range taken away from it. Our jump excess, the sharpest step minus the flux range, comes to -0.22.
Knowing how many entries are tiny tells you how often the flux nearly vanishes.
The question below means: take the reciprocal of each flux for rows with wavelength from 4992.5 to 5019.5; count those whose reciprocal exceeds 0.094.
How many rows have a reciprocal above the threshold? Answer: 15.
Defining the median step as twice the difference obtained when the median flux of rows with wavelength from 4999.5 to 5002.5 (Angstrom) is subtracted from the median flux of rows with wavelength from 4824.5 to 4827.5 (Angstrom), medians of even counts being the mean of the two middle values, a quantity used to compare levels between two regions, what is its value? 0.46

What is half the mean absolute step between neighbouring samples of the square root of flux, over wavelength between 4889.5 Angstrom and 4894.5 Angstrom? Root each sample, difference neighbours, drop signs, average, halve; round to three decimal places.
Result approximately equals 0.011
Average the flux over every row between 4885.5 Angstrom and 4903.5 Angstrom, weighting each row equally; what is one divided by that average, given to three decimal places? 0.094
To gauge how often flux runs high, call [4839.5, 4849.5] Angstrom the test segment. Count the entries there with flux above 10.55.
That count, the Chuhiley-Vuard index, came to 7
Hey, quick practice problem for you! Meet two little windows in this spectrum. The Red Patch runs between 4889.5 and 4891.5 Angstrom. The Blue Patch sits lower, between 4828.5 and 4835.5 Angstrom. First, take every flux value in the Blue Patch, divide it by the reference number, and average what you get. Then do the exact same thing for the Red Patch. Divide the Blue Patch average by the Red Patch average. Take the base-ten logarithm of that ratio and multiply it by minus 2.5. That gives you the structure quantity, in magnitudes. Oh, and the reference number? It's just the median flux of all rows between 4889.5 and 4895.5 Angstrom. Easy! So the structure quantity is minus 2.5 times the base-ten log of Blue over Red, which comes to -0.01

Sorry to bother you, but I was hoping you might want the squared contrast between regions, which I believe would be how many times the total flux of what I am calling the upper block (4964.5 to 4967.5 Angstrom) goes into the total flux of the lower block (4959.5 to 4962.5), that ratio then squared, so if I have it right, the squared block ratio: 1.01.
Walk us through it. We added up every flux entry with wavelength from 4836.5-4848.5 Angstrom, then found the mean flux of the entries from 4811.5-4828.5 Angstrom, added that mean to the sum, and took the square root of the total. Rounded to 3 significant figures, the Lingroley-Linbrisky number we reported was 11.8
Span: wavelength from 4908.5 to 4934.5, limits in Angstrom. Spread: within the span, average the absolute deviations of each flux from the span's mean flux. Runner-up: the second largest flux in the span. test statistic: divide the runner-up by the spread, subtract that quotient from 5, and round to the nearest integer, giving -43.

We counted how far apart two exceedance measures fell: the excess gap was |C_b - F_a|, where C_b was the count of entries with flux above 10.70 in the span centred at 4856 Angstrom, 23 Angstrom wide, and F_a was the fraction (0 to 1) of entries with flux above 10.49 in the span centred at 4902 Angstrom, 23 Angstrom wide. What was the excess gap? 0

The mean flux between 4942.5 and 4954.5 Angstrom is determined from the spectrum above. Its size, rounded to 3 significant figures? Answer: 10.8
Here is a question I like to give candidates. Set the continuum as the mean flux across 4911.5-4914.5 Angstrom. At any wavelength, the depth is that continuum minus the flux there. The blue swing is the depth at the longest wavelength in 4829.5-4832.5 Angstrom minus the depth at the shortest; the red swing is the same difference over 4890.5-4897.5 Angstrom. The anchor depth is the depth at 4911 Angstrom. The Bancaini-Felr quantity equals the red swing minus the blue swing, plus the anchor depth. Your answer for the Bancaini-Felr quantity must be 0.1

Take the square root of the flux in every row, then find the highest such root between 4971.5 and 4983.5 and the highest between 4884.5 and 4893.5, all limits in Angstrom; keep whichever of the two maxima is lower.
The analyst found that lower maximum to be 3.28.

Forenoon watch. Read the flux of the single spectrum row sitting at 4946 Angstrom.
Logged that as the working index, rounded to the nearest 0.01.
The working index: 10.63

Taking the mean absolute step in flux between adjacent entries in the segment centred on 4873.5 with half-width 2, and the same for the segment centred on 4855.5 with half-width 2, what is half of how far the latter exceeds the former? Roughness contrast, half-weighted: -0.01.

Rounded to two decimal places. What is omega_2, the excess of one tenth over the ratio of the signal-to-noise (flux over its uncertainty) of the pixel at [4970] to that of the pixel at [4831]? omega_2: -1.03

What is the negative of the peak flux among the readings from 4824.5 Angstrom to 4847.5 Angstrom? -11.21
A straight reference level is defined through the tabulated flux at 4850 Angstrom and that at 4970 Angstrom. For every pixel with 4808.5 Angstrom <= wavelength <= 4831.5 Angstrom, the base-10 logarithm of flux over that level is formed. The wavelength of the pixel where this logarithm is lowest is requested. 4822 Angstrom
